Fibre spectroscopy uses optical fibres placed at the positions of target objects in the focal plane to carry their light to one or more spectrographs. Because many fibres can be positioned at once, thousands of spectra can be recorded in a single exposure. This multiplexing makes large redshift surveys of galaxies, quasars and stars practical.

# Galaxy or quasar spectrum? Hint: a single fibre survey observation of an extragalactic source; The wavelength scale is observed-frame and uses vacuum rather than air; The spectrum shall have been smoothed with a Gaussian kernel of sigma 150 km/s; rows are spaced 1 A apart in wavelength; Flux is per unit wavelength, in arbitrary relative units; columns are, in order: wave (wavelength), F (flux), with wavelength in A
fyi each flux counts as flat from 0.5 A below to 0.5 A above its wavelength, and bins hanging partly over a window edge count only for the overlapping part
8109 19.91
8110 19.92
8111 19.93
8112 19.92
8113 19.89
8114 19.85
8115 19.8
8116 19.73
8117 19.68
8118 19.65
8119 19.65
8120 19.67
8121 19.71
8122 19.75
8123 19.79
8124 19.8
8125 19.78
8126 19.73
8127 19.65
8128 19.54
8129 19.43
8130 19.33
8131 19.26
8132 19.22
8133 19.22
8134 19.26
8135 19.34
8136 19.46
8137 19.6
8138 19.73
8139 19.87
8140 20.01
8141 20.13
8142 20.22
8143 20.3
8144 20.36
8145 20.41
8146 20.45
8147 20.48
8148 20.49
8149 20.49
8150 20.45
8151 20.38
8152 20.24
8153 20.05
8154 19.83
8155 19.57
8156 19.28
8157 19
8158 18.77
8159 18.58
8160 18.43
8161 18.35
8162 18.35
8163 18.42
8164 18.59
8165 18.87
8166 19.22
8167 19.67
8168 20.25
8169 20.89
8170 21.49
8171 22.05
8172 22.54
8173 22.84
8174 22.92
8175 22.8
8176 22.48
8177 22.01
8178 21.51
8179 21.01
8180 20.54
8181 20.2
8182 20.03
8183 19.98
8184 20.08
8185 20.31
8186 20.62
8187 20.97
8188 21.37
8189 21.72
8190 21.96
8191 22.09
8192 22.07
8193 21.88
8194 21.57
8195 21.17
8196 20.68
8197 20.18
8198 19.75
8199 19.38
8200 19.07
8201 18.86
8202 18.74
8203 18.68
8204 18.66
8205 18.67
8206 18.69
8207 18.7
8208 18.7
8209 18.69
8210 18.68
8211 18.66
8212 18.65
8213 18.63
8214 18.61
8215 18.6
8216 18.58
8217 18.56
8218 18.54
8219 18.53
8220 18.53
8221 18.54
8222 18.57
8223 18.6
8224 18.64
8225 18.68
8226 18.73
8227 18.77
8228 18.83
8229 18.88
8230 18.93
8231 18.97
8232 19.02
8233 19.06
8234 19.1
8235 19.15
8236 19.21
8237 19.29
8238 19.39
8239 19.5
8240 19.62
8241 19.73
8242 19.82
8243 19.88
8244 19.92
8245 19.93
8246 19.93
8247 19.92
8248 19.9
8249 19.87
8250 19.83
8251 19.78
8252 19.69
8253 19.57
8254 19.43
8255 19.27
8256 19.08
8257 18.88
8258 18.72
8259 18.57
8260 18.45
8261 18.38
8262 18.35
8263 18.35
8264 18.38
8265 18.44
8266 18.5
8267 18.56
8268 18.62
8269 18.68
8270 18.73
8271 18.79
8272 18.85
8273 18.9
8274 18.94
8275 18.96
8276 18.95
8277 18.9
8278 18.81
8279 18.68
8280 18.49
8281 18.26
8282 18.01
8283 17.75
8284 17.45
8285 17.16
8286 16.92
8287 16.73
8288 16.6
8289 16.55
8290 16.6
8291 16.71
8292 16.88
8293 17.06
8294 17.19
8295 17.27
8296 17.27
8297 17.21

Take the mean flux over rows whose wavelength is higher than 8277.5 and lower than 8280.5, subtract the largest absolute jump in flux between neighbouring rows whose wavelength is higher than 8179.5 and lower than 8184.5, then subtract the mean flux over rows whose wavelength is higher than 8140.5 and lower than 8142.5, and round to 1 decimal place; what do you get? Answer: -1.9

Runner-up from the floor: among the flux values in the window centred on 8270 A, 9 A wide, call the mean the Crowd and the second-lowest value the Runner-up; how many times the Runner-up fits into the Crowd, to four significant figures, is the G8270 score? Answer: 1.009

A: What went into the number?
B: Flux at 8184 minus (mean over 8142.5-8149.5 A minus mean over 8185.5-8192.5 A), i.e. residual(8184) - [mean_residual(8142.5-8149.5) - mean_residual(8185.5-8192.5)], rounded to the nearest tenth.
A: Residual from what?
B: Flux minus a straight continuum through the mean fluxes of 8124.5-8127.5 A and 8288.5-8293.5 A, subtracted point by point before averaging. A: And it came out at 3.3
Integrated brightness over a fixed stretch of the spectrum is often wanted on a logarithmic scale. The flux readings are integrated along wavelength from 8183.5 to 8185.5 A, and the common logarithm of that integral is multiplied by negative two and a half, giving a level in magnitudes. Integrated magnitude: -4.02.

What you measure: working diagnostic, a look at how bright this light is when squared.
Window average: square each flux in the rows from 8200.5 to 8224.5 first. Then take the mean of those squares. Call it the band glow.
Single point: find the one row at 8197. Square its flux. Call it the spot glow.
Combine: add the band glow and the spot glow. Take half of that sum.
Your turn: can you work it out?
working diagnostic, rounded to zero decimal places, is 377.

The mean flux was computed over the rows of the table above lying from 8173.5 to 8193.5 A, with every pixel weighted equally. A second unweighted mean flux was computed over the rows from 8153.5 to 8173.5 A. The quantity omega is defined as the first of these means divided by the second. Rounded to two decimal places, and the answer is 1.08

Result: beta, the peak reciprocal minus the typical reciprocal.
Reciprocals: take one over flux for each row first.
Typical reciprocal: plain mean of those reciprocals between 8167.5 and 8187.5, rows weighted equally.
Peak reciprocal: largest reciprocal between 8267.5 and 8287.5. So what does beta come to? 0.013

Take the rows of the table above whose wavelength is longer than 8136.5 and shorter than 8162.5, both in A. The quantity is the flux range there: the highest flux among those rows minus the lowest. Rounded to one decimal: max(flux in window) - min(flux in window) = 2.1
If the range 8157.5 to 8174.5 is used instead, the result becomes 4.6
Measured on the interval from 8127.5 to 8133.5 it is 0.3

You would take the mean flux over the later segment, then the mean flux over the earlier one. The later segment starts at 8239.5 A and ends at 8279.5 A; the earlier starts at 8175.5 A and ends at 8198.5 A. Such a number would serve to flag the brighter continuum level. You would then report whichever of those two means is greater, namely 21.1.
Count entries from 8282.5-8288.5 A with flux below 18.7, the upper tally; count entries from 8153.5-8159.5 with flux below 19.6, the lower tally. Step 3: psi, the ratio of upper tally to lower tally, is 1.2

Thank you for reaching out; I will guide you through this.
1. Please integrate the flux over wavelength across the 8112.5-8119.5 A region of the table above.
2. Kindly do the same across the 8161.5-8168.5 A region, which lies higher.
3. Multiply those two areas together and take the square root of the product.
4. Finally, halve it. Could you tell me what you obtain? 67.9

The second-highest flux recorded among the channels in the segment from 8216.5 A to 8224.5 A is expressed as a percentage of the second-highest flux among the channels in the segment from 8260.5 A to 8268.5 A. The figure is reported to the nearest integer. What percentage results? 100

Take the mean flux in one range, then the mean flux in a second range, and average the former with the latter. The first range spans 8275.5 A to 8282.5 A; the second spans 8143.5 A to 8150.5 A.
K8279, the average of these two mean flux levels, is 19.5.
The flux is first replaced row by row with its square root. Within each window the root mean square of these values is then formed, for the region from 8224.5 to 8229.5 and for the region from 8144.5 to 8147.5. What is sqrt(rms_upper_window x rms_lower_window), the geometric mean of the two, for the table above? 4.43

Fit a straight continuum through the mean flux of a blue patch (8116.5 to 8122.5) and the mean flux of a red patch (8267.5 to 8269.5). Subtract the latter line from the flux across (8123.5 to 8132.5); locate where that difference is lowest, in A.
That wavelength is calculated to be 8132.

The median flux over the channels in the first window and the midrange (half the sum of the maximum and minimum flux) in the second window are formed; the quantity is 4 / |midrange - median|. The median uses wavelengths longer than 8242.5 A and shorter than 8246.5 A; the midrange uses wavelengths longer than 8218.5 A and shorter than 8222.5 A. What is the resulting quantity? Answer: 2.9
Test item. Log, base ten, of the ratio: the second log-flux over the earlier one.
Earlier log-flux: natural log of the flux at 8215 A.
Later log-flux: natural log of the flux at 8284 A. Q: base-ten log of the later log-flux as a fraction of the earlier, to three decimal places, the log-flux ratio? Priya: -0.010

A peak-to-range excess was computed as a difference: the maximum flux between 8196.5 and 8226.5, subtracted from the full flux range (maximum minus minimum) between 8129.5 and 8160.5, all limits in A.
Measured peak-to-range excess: -18.1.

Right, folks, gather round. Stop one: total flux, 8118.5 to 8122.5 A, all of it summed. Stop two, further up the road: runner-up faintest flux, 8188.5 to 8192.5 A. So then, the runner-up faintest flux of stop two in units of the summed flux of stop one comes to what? 0.279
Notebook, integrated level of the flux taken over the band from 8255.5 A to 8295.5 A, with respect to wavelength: 724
